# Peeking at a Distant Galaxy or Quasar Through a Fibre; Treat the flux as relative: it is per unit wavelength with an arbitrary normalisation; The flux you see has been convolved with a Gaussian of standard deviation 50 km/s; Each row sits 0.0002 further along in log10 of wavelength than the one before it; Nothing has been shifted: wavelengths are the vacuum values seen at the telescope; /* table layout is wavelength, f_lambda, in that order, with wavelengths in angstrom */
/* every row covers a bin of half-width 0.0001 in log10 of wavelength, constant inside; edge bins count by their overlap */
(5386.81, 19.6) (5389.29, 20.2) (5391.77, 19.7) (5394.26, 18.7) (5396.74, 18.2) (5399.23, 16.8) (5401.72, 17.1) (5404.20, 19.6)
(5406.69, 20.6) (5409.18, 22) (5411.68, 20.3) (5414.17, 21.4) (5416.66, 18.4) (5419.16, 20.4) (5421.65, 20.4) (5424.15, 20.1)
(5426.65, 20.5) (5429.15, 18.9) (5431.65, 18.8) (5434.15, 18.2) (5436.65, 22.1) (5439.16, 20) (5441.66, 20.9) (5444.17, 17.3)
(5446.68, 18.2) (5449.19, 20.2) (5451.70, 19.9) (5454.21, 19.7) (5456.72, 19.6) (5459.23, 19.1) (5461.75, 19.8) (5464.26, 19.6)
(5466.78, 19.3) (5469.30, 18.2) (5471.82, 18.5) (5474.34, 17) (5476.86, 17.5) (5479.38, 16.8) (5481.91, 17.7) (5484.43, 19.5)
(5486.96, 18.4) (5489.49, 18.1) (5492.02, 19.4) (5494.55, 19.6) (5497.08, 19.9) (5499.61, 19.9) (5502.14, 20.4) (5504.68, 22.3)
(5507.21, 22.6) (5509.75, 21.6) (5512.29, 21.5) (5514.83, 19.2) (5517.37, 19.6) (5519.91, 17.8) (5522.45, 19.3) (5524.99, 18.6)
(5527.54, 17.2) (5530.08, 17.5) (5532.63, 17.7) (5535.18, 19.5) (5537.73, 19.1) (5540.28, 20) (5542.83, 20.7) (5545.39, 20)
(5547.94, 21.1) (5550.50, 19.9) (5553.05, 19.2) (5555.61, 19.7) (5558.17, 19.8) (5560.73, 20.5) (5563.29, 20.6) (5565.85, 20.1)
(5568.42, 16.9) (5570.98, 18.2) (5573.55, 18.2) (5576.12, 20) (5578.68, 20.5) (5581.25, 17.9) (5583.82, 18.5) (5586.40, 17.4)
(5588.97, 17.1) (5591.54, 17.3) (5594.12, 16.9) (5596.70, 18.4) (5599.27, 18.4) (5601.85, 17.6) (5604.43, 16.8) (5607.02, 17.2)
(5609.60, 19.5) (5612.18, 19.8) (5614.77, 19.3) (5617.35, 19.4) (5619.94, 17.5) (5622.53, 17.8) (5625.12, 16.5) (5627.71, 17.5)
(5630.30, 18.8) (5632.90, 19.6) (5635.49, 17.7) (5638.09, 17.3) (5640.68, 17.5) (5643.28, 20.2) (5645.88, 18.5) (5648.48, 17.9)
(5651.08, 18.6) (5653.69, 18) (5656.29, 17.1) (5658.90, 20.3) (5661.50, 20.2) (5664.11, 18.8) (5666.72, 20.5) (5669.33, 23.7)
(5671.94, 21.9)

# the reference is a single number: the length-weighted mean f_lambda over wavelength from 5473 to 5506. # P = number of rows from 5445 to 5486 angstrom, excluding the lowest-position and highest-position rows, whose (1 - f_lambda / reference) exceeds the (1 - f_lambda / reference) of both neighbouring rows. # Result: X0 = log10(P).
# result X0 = 0.6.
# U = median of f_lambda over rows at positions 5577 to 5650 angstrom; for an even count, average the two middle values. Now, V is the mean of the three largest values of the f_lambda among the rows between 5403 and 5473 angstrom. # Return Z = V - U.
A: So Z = 4.0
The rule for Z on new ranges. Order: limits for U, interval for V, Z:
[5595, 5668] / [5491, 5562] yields 3.8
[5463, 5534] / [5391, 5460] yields 2.6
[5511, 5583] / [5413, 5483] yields 1.9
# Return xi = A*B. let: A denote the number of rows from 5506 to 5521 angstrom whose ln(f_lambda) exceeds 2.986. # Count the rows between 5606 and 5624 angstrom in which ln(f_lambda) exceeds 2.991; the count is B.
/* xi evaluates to 0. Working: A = 3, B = 0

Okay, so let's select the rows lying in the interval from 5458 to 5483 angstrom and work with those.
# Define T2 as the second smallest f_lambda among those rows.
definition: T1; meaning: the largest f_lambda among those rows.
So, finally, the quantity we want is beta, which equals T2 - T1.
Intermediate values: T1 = 19.8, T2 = 17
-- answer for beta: -2.8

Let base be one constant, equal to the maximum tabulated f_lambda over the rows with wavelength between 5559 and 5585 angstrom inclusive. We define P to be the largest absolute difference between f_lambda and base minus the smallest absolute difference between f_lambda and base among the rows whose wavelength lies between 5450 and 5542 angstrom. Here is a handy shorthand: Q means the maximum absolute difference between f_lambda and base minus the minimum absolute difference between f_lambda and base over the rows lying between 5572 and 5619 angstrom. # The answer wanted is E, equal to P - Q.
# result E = -0.1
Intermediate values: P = 3.6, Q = 3.7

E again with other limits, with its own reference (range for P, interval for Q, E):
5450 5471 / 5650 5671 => -1.7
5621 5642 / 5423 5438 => 0.8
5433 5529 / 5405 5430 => 1.4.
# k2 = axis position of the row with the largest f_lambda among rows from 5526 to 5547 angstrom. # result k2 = 5542.83 angstrom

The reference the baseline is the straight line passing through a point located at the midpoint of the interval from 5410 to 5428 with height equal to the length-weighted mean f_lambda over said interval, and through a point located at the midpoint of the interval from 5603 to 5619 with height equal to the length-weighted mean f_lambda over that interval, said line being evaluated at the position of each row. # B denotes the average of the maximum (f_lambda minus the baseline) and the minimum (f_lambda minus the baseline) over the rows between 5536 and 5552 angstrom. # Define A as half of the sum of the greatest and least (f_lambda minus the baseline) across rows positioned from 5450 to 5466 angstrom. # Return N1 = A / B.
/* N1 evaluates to -0.49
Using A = -0.4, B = 0.9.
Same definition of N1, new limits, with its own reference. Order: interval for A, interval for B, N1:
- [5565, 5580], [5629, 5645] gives -0.66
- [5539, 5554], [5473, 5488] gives -0.65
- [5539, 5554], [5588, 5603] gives -0.92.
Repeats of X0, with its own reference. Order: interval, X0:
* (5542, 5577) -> 0.5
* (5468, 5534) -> 0.8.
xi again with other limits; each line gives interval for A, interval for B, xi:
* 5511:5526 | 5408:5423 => 5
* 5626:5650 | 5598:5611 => 0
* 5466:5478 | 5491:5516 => 0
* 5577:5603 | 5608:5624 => 0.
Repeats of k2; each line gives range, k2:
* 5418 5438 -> 5436.65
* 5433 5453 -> 5436.65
